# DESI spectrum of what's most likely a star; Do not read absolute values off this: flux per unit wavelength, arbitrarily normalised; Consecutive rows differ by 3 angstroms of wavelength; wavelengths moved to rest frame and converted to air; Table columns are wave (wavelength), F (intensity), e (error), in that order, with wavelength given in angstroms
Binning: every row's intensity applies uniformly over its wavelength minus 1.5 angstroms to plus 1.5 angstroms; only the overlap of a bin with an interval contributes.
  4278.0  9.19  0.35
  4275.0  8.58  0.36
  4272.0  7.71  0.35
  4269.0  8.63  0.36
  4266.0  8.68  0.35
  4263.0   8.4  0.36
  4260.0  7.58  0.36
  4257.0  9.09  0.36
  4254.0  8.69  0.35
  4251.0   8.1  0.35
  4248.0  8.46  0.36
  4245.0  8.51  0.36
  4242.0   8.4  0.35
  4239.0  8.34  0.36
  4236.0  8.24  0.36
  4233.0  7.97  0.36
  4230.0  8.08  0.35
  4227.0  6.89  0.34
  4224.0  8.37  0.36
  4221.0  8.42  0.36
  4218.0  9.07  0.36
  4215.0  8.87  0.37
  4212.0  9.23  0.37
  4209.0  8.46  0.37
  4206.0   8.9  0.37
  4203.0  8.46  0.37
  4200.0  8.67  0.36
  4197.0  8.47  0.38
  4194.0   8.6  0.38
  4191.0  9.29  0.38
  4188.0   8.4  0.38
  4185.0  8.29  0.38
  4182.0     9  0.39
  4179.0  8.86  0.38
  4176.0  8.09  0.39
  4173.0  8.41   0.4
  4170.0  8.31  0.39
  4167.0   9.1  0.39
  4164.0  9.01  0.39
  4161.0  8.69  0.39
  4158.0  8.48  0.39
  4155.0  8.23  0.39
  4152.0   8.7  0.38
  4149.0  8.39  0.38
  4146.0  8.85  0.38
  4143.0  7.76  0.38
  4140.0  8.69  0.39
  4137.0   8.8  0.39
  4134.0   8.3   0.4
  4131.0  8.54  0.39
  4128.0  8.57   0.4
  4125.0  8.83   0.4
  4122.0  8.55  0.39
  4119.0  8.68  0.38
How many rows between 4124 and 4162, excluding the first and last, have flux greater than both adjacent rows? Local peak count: 3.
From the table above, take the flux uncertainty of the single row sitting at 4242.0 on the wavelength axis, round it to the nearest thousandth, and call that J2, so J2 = 0.350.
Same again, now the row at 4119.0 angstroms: 0.380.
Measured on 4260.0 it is 0.360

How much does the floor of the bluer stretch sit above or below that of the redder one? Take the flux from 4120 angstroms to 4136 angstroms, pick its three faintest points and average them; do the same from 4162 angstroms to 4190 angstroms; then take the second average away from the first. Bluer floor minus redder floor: 0.23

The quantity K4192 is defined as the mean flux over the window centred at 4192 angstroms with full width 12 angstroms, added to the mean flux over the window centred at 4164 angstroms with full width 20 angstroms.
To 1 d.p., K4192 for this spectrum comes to 17.3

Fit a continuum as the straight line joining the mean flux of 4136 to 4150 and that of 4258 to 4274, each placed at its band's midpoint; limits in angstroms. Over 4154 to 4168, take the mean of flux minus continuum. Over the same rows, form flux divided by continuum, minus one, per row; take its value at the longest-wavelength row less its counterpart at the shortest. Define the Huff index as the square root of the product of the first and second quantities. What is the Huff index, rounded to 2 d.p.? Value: 0.16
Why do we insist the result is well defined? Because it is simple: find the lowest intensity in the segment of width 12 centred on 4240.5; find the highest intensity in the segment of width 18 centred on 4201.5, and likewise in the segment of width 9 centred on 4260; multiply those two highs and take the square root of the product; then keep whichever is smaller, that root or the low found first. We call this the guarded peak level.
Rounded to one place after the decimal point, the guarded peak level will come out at 8.2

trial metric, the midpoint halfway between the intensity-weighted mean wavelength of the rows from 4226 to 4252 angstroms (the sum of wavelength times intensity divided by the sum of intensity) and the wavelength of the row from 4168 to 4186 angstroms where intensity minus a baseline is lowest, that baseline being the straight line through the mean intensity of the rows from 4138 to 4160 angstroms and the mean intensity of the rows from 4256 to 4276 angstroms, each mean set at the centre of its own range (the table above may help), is 4207.6 angstroms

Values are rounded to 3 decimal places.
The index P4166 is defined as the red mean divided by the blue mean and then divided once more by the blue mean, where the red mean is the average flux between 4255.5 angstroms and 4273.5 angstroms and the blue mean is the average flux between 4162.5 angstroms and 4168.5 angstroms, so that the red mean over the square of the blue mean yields 0.102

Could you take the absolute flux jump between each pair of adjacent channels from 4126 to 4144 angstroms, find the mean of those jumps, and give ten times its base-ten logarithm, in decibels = -4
